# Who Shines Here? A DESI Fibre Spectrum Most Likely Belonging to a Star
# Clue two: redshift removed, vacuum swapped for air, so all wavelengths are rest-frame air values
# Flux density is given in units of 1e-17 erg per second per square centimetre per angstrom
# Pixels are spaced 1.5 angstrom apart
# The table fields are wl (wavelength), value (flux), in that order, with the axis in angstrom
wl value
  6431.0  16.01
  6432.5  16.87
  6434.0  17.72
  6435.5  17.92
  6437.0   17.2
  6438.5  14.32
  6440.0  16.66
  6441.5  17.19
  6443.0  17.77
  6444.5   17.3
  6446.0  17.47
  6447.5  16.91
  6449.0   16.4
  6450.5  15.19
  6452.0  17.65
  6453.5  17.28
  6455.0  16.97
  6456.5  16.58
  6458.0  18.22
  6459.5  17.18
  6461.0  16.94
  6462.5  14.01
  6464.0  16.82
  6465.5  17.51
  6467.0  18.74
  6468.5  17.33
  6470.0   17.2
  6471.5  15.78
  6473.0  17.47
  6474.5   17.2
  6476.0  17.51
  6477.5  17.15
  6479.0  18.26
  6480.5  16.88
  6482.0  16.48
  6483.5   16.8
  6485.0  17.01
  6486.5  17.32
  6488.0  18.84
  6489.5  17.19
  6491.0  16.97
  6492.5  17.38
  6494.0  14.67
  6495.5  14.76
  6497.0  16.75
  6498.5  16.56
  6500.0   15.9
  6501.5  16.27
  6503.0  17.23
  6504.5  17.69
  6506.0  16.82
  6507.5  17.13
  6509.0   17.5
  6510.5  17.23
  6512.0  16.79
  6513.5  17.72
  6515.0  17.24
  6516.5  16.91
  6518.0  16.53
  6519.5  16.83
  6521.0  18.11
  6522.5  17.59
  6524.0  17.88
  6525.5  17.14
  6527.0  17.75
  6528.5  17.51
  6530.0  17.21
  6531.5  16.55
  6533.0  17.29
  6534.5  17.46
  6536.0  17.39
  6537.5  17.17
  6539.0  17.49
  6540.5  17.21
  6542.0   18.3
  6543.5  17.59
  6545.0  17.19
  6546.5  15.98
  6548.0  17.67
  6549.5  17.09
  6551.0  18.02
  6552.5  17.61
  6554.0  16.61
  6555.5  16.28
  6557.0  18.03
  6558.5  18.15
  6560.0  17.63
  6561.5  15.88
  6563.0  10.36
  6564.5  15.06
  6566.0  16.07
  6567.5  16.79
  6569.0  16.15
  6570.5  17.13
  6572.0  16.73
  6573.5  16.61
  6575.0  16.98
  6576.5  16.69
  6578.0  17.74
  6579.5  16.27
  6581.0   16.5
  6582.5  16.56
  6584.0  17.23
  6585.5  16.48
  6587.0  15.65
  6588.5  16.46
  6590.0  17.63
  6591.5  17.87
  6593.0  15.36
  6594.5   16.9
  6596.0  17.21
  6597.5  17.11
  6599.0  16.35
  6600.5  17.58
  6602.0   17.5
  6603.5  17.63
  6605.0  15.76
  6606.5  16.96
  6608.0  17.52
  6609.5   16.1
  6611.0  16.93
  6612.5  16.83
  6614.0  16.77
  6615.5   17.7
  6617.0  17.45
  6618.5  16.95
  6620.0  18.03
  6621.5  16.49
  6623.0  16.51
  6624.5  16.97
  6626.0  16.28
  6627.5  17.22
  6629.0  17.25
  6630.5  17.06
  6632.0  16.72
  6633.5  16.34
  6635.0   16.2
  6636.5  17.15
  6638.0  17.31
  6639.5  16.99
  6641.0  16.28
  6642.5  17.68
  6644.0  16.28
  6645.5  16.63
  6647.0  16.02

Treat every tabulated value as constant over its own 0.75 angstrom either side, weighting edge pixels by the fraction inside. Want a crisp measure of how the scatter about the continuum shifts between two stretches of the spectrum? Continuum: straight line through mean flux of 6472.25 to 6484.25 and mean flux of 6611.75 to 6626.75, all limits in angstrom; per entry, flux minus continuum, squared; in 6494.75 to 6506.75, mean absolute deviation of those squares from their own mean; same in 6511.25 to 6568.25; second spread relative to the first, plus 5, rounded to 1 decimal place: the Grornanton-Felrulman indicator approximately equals 6.9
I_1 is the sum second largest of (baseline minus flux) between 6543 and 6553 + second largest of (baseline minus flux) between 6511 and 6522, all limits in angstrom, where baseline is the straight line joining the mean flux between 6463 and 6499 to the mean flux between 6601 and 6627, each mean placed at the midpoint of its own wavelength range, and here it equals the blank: 0.1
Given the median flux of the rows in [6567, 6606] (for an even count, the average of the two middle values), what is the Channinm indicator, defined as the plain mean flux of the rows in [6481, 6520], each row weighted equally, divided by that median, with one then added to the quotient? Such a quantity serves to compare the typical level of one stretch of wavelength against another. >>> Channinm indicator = 2.01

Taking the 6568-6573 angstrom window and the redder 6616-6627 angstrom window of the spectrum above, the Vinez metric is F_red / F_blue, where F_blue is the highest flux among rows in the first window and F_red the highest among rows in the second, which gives 1.05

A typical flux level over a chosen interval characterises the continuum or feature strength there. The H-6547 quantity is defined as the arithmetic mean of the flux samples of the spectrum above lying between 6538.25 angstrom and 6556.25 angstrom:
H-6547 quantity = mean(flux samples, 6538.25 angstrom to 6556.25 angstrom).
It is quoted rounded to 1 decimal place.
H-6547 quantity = 17.3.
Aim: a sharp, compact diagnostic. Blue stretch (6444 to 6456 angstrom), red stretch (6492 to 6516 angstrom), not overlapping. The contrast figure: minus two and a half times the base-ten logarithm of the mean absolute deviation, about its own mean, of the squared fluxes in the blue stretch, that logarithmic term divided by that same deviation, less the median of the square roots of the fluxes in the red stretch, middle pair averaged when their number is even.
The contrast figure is -4.29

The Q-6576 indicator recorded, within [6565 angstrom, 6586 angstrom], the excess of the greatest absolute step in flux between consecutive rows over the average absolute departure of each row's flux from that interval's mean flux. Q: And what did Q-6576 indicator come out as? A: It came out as 1.1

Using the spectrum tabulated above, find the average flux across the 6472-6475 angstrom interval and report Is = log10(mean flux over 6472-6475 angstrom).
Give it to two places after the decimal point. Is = 1.24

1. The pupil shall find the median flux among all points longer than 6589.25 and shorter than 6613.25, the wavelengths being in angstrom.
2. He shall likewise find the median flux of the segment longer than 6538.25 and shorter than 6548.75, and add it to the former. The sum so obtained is 34.5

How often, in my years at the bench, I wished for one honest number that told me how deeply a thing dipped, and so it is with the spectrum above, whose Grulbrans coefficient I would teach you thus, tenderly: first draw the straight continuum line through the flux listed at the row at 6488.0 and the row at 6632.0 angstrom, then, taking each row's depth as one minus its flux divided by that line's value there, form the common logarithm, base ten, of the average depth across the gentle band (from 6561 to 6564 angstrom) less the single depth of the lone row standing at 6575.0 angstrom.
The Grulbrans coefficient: -0.6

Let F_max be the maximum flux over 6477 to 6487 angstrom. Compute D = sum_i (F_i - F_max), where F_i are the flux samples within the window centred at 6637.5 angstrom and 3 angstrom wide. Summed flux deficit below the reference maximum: -2.1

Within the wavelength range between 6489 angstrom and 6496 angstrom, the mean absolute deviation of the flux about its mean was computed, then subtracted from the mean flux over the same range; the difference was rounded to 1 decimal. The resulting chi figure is 15.0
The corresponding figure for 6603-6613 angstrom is 16.3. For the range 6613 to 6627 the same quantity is 16.5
